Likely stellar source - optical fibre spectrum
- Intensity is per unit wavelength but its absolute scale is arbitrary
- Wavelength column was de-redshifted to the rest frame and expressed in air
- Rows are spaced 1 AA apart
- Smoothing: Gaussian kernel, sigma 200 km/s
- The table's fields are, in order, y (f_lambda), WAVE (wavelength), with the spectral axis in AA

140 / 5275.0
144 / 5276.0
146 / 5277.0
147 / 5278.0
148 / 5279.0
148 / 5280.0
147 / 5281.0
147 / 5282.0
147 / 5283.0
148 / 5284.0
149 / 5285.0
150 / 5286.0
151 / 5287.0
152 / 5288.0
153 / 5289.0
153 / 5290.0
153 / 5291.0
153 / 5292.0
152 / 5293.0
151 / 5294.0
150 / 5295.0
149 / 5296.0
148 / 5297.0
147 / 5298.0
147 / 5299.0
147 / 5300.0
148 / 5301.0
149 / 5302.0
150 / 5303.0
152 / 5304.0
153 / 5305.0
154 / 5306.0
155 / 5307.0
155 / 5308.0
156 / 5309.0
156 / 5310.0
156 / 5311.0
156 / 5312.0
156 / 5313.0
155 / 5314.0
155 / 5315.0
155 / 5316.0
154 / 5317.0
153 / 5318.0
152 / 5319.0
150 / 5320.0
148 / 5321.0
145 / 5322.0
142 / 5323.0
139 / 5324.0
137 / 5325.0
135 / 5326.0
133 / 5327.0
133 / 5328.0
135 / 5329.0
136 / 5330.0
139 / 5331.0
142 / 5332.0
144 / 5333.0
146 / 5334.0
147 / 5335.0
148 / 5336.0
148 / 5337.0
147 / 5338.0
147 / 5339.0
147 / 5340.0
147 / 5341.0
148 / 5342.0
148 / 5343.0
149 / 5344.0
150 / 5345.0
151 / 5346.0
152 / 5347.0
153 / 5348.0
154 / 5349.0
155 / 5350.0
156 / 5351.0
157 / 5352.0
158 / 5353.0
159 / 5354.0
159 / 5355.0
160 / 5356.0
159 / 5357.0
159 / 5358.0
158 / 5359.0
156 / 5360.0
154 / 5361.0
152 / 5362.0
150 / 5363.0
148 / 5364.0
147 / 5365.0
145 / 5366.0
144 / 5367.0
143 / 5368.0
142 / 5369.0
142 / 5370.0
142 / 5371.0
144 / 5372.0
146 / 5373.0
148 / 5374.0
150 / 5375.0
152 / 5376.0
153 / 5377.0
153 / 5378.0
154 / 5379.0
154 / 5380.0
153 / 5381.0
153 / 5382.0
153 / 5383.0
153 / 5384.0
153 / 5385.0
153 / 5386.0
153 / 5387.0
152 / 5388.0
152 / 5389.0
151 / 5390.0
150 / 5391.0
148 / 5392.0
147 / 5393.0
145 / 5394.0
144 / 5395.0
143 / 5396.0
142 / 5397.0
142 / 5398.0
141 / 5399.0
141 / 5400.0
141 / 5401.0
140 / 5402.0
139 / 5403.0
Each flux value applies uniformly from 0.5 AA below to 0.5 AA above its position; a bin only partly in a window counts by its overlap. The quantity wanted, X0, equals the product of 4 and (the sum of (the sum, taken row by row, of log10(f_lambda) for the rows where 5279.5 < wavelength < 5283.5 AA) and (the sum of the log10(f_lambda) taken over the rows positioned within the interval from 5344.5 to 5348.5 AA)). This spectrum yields 69.6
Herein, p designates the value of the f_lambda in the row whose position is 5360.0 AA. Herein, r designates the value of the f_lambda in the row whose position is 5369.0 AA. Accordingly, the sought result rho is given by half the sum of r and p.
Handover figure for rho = 149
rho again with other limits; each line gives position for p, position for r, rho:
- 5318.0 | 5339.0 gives 150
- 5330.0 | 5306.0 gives 145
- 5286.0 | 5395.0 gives 147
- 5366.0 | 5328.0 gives 139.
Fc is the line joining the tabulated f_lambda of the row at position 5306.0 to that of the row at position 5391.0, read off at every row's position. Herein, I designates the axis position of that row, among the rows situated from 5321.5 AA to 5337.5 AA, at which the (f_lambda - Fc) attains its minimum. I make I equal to 5327.0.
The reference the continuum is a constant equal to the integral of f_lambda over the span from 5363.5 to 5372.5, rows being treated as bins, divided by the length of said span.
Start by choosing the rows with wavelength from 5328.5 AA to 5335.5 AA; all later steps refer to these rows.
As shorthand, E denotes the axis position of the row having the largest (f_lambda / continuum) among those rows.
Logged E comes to 5335.0 AA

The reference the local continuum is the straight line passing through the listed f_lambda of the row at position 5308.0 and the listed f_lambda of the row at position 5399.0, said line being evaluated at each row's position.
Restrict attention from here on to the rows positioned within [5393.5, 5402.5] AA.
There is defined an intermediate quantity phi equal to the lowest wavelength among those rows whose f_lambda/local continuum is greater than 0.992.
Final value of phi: 5394.0 AA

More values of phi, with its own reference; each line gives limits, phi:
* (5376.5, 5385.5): 5377.0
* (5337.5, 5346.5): 5344.0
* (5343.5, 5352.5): 5344.0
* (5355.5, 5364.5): 5356.0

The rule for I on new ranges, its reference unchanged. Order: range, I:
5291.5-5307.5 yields 5298.0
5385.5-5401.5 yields 5399.0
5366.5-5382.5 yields 5369.0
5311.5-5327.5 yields 5327.0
